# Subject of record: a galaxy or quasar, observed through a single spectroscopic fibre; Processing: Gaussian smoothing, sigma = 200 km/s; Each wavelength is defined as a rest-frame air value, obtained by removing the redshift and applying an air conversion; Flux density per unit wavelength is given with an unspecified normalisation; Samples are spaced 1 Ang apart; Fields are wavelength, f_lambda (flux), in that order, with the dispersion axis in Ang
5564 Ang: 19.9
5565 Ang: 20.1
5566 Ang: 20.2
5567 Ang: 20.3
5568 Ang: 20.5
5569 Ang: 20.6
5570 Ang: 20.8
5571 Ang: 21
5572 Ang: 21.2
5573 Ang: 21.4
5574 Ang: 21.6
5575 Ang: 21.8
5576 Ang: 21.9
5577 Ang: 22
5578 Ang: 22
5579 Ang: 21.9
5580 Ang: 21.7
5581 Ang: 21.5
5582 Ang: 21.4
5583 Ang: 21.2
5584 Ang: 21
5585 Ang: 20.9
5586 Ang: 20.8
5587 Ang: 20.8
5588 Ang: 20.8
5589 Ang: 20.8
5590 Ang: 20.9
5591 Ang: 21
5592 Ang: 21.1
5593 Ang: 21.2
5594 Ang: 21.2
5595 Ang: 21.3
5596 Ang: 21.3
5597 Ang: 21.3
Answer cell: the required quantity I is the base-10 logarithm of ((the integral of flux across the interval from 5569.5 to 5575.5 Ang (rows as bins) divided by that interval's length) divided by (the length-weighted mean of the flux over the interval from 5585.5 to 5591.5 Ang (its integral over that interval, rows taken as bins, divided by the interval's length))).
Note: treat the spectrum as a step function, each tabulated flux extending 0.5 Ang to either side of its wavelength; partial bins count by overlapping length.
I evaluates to 0.009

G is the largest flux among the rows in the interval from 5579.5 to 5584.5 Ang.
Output 21.7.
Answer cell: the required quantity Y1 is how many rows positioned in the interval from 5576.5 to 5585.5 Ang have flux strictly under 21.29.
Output 3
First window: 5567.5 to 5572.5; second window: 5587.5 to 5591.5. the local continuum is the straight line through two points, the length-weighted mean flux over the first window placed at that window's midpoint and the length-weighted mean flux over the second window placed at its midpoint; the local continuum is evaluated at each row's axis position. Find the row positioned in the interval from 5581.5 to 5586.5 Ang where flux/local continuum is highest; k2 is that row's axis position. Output 5582 Ang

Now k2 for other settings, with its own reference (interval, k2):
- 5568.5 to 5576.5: 5576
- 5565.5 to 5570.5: 5570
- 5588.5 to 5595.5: 5595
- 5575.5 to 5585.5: 5577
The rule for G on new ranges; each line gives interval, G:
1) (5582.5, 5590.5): 21.2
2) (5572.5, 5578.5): 22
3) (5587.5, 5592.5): 21.1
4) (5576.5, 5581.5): 22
